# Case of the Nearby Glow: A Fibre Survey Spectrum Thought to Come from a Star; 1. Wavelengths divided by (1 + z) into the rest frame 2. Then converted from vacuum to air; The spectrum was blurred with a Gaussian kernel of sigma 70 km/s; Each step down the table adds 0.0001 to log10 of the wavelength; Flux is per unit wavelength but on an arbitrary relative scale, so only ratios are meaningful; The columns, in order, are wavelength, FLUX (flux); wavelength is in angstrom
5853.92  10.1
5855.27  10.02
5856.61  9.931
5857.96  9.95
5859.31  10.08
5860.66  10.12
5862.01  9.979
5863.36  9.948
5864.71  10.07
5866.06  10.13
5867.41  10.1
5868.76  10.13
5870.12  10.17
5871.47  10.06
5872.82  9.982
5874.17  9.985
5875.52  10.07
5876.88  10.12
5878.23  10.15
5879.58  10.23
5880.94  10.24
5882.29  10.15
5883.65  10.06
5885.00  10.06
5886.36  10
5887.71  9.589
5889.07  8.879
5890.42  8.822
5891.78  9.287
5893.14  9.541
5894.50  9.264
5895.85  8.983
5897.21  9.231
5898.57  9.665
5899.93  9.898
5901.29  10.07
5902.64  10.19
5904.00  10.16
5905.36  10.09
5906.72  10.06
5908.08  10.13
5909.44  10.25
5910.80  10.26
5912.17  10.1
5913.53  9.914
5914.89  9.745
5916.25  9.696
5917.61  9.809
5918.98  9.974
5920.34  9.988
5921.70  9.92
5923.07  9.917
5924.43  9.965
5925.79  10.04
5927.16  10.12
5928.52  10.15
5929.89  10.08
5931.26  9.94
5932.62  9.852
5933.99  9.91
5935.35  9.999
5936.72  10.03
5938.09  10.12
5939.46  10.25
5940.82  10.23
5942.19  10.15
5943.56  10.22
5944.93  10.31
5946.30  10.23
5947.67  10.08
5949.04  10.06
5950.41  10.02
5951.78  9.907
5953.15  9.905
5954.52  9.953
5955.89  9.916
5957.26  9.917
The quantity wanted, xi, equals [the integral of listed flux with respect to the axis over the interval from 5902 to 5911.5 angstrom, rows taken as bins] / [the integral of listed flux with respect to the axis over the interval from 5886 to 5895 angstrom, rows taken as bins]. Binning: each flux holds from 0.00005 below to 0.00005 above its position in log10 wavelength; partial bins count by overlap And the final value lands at 1.15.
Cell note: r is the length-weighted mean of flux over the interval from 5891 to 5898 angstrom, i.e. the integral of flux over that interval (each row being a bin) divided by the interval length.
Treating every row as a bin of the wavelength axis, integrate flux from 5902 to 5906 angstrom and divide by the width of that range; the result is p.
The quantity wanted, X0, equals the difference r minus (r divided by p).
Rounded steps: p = 10.1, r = 9.3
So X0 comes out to 8.34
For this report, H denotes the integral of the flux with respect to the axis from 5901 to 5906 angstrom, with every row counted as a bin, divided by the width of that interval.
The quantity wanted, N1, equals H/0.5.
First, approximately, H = 10.1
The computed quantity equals 20.3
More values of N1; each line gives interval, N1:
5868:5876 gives 20.1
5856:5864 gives 20.0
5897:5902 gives 19.5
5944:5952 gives 20.2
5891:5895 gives 18.7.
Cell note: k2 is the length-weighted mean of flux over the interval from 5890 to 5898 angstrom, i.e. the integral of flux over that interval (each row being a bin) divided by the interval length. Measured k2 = 9.20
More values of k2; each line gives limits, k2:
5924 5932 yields 10.05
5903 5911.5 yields 10.15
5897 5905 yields 9.92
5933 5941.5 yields 10.08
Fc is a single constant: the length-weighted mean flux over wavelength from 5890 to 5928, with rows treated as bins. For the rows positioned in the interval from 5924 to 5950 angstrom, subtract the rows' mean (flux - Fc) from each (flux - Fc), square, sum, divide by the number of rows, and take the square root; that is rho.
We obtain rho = 0.122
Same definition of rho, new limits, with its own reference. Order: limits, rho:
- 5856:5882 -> 0.090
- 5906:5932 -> 0.150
